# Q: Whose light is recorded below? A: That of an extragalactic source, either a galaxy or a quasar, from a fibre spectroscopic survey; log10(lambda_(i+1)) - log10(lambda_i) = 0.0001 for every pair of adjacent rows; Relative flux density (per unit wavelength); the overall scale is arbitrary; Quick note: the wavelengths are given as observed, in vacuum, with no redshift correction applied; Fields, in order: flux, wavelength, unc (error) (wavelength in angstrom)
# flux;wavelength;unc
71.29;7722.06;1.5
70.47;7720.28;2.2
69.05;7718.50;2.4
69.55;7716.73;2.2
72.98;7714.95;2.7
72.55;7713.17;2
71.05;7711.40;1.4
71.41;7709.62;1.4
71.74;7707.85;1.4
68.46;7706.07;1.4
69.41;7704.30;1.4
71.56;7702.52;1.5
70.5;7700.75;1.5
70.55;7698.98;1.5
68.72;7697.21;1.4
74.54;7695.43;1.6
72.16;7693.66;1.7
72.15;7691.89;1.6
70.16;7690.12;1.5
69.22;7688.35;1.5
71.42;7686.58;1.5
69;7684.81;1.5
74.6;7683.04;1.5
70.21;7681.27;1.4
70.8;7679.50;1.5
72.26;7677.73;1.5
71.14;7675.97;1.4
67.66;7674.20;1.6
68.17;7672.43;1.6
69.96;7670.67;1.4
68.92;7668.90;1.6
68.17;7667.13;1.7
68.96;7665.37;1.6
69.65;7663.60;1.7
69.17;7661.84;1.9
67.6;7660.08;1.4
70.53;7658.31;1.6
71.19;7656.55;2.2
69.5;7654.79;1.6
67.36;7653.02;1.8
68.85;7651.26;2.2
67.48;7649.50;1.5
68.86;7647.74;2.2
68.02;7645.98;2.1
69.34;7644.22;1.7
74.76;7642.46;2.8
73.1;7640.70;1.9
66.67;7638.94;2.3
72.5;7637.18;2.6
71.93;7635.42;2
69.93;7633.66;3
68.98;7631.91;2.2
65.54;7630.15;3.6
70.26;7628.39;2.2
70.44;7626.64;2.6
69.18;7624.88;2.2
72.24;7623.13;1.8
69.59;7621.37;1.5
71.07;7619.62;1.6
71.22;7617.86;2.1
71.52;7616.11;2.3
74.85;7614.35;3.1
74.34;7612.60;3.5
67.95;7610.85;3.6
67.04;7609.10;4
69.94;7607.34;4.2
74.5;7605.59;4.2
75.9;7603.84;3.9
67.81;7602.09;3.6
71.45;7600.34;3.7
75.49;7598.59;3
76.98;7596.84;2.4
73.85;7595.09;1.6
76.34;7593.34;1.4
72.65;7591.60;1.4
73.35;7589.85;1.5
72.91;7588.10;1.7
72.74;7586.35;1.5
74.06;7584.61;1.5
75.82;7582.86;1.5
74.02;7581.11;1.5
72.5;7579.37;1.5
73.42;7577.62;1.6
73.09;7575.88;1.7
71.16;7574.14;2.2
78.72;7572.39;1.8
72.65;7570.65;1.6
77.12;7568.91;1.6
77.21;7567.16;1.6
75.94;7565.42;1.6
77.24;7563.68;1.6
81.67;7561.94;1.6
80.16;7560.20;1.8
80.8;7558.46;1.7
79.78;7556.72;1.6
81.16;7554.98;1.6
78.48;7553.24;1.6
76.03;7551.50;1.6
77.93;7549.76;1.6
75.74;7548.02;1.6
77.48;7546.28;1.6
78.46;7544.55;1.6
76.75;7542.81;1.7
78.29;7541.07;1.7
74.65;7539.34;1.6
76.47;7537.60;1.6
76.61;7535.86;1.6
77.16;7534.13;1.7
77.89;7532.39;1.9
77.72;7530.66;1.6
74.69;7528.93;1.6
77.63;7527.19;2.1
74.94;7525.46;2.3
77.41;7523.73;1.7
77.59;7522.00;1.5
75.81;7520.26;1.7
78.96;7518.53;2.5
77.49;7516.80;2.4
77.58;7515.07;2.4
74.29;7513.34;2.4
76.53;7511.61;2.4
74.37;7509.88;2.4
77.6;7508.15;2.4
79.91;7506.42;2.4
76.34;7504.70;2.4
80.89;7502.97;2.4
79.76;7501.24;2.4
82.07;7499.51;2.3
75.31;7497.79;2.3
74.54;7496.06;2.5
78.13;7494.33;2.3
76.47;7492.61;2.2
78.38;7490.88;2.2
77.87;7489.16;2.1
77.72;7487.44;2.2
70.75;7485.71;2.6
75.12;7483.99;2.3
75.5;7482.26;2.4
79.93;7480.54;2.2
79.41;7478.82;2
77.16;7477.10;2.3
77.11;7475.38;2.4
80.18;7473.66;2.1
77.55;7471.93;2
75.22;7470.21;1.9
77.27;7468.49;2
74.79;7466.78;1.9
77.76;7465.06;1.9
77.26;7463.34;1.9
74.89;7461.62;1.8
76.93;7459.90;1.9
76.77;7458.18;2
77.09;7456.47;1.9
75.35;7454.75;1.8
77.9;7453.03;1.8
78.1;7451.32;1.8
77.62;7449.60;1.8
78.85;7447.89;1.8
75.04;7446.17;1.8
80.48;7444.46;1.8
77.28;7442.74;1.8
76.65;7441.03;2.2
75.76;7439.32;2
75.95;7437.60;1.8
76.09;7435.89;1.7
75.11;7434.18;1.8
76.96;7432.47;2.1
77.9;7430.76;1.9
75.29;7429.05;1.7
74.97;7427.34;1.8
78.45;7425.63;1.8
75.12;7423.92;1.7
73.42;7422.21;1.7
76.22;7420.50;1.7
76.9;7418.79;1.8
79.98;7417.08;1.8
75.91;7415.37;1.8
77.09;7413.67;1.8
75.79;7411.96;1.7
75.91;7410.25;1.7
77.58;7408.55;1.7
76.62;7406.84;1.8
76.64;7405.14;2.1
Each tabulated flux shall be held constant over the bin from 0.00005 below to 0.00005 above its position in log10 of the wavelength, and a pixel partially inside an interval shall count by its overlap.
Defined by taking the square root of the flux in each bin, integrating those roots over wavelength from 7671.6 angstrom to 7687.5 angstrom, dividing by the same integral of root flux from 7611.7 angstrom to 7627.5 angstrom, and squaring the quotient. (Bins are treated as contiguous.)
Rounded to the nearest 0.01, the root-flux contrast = 1.00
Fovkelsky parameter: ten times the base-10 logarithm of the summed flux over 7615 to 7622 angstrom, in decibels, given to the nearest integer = 25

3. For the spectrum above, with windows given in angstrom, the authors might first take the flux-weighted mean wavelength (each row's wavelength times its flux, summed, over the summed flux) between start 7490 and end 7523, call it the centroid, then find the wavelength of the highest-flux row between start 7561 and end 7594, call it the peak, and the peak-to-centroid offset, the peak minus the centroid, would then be 55.5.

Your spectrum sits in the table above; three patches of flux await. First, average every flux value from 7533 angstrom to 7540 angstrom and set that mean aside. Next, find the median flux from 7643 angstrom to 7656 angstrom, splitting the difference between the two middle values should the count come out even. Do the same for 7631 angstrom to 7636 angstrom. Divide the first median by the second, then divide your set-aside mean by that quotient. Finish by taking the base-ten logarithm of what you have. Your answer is 1.89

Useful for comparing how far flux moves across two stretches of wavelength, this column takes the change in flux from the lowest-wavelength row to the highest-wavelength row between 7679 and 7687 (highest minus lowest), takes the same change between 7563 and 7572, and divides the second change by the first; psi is -7.4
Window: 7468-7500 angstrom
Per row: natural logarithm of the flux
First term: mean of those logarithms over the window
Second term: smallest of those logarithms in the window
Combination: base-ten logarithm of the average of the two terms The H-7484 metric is 0.634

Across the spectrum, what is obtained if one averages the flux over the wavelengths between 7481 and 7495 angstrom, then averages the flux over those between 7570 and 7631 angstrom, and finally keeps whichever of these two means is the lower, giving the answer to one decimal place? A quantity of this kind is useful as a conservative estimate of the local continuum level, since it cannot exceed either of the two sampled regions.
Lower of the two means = 72.4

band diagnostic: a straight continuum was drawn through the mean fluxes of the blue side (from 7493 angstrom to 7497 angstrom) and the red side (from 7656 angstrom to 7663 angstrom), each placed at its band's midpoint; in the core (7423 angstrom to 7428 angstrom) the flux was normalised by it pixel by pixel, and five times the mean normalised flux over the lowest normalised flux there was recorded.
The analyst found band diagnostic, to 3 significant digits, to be 5.08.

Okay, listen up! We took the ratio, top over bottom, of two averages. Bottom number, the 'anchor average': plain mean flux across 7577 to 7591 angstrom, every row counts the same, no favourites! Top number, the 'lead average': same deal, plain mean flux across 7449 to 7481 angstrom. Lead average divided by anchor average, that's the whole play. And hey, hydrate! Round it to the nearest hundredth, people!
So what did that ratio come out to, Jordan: 1.05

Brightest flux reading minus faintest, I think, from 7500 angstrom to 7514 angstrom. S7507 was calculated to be 7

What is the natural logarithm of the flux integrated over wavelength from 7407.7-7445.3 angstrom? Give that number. 7.97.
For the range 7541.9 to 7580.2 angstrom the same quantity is 7.99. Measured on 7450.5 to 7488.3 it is 7.97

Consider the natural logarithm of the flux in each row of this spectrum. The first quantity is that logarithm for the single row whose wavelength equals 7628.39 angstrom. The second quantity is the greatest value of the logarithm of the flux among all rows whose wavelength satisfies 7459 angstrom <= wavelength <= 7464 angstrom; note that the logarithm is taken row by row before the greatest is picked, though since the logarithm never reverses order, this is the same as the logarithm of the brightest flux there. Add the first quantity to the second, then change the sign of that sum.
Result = -8.60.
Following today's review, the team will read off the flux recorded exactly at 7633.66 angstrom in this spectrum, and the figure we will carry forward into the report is 69.93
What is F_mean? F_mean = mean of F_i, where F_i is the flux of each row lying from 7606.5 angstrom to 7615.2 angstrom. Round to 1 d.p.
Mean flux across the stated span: 70.8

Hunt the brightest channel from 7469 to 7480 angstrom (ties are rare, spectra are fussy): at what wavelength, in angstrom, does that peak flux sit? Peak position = 7473.66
